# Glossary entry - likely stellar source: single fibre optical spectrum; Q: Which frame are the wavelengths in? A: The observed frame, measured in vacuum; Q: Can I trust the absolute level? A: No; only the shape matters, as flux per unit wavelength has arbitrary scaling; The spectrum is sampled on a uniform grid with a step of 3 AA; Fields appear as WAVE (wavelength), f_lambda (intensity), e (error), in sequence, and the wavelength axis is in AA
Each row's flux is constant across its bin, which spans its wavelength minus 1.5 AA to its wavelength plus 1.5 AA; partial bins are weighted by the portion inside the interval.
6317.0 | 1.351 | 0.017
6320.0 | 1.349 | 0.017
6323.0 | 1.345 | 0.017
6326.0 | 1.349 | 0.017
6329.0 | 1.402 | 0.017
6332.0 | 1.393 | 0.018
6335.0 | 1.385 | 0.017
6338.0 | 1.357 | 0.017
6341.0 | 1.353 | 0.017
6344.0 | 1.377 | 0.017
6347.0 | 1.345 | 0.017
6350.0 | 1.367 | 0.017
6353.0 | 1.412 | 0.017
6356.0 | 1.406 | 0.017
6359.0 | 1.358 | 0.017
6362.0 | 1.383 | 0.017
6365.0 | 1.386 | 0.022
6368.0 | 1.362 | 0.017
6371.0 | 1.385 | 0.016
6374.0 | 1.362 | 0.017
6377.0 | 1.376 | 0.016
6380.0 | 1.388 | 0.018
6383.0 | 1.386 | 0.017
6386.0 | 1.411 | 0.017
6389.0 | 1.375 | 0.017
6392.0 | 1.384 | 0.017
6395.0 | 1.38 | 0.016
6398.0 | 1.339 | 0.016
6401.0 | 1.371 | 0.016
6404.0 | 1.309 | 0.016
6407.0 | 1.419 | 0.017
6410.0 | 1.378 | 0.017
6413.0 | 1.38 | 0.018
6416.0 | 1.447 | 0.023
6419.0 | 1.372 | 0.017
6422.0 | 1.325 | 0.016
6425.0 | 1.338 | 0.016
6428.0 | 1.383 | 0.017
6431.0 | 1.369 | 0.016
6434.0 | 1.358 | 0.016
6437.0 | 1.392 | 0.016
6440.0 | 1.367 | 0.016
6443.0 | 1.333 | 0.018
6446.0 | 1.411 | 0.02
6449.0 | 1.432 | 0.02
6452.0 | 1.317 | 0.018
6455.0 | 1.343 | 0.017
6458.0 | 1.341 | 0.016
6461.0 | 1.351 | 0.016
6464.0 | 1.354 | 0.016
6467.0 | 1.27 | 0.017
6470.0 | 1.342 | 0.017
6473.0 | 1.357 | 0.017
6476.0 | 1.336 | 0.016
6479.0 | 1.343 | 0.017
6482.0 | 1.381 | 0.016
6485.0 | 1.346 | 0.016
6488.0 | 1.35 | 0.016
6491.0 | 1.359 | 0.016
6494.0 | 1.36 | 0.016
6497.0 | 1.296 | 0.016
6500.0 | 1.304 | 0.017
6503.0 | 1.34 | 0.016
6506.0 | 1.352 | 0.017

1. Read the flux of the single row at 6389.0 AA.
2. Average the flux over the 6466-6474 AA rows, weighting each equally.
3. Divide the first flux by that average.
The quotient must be 1.04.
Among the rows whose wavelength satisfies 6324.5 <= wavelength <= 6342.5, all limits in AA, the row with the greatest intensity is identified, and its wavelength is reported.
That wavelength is 6329.0 AA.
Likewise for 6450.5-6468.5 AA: 6464.0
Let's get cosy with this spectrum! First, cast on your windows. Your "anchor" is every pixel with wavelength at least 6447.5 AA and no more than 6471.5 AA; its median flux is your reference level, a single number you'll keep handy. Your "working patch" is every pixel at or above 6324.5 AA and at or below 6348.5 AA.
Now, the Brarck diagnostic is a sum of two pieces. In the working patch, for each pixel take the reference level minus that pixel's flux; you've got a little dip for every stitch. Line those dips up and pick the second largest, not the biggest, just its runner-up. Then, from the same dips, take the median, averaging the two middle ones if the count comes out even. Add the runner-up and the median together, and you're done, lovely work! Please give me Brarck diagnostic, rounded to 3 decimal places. -0.031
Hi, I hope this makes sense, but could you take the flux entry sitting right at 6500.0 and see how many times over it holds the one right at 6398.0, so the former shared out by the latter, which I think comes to 0.974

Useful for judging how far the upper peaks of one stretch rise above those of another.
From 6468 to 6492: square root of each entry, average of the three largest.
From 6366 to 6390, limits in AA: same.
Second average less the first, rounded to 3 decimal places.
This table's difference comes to 0.012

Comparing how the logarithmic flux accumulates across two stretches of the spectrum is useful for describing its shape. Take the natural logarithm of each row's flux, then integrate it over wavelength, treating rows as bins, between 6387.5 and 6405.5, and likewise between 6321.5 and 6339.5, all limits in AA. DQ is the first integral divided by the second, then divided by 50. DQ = 0.0194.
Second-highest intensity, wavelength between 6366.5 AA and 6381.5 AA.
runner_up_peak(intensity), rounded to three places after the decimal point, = 1.385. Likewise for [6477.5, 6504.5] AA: 1.360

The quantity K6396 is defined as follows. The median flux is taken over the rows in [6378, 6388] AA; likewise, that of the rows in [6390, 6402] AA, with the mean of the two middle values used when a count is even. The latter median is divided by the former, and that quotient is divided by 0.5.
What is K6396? 1.98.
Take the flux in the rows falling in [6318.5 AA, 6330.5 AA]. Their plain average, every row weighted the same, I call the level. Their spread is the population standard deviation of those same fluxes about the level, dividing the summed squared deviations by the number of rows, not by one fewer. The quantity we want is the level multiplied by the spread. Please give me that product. 0.032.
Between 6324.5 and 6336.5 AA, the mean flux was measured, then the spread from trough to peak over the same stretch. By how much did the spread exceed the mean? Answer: -1.329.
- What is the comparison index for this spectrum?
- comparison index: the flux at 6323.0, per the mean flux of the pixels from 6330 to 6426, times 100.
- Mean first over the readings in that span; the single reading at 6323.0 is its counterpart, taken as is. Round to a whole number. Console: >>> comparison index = 98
